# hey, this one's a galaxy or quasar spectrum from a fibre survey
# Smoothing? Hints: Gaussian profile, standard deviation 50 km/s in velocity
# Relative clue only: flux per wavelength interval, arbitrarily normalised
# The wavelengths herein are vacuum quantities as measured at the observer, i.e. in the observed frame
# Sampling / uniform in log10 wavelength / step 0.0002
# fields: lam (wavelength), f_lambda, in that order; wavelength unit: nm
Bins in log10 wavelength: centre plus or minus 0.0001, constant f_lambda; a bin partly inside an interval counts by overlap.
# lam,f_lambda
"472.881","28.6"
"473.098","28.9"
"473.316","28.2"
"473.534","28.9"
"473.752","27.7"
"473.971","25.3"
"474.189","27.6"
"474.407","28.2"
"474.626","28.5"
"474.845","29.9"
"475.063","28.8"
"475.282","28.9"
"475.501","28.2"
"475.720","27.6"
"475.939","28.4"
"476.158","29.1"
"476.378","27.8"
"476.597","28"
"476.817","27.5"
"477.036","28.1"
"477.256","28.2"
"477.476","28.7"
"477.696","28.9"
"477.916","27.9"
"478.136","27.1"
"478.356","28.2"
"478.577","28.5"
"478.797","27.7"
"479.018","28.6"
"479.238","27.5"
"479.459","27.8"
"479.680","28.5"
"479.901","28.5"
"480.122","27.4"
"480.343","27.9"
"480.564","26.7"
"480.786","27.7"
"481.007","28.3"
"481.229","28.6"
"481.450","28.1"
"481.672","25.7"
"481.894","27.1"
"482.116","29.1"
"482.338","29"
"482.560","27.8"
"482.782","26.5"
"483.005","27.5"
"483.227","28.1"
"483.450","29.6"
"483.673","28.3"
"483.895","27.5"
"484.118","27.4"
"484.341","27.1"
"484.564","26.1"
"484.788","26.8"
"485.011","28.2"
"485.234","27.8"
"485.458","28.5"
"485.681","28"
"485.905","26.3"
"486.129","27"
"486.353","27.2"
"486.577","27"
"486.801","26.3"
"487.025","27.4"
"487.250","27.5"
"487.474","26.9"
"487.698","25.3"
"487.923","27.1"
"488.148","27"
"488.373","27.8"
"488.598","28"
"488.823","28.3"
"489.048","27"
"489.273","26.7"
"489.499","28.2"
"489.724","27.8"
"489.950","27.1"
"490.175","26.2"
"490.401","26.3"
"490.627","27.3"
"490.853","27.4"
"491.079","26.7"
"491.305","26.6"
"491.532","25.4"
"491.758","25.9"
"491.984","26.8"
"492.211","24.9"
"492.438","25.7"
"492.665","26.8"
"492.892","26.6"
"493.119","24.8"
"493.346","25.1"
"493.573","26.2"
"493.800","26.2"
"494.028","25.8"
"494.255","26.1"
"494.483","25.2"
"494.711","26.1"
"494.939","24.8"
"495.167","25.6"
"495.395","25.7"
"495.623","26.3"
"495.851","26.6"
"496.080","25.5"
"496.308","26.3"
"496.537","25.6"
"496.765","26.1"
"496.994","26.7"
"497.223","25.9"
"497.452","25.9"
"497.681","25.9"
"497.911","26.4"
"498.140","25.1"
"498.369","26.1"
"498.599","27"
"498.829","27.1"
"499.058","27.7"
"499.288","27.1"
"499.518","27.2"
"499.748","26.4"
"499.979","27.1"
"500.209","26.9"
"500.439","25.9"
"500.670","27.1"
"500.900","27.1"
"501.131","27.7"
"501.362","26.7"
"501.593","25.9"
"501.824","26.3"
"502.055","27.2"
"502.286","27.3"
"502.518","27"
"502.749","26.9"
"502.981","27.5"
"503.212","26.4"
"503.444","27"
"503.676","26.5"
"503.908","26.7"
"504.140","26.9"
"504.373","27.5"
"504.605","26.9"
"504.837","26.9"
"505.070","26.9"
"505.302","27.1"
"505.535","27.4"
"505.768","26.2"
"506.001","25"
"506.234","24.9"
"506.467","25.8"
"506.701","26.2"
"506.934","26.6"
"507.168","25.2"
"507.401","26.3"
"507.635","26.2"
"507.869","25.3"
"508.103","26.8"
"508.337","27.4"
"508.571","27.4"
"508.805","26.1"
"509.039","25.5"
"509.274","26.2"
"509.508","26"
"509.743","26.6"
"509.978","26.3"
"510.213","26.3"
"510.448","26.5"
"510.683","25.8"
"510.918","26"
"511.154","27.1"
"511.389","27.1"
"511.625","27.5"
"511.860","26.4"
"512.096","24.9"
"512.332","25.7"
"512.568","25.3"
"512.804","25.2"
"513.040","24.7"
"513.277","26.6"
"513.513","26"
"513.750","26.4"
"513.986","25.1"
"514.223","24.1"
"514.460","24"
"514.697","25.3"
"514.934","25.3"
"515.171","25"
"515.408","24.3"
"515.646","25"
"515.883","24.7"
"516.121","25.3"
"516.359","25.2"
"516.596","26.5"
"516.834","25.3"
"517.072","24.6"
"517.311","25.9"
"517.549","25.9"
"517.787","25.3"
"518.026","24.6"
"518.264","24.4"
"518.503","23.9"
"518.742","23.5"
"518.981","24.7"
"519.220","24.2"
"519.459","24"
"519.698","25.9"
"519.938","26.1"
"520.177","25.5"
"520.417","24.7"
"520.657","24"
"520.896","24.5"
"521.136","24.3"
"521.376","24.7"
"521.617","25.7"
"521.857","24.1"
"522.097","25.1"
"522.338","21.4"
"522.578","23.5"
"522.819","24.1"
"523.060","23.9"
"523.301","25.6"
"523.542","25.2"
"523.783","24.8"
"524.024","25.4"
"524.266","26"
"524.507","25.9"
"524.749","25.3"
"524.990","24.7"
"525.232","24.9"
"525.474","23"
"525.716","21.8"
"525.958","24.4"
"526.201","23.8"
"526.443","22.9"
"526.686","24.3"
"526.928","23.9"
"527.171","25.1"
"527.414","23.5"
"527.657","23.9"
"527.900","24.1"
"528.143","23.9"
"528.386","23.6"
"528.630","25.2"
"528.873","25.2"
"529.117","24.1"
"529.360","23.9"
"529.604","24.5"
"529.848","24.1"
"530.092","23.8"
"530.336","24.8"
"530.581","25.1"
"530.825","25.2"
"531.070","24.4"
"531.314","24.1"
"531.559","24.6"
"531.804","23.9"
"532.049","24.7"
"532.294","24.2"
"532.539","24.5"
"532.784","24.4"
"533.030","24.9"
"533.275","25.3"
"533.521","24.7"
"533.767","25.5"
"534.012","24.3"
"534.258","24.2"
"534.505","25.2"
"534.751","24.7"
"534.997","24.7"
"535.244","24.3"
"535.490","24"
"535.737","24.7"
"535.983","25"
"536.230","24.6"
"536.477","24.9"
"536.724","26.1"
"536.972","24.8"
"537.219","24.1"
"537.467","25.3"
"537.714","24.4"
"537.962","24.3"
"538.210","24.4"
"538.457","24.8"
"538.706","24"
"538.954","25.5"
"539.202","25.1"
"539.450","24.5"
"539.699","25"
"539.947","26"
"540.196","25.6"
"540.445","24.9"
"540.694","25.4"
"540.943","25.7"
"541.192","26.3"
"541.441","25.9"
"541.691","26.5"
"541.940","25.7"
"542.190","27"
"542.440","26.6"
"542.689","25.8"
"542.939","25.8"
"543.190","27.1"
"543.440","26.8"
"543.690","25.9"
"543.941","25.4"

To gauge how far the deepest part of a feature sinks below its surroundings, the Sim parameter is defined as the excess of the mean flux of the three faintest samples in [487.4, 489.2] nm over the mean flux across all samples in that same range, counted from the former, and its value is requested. -0.8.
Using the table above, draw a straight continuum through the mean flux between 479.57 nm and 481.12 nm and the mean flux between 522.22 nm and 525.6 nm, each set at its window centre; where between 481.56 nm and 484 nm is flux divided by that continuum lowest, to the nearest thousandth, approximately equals 481.672 nm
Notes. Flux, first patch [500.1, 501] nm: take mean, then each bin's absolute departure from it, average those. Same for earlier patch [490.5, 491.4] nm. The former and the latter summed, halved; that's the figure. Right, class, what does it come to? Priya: 0.4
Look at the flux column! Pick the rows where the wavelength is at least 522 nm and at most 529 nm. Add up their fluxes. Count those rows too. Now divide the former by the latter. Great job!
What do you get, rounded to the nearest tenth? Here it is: 24.3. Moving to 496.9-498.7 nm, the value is 26.1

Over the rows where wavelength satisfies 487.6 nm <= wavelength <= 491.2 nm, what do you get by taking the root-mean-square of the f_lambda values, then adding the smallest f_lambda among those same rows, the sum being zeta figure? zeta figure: 52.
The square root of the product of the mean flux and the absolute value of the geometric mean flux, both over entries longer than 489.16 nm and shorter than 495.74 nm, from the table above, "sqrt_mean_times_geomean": 26.2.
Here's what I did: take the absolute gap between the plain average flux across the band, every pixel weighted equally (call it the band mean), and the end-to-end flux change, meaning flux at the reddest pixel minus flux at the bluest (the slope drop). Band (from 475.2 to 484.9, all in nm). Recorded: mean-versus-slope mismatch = 30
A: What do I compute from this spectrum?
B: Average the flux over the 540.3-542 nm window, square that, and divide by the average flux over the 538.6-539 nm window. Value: 27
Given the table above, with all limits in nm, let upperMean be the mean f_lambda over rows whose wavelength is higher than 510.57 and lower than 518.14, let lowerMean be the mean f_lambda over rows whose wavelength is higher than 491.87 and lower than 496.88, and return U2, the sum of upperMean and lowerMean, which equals 51.4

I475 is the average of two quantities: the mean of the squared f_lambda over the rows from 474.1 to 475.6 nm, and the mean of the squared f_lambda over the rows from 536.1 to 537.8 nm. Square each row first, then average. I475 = 719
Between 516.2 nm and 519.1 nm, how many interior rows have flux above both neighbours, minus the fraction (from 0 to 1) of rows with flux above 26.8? 1.0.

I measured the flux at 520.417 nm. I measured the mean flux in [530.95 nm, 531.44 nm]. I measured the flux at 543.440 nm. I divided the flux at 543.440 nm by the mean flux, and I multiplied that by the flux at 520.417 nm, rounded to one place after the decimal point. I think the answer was 27.3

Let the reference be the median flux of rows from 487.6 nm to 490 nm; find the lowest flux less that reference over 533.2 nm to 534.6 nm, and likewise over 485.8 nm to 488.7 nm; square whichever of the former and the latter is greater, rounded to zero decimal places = 3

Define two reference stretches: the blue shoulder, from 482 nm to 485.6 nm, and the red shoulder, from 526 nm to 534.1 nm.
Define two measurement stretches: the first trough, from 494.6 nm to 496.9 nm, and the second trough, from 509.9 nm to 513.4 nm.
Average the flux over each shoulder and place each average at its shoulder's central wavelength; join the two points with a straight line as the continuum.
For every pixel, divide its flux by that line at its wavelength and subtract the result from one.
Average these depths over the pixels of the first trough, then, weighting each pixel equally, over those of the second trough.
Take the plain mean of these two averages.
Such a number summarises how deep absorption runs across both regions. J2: 0.013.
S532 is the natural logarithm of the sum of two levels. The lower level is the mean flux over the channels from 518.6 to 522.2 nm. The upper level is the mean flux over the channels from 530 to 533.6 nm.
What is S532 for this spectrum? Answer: 3.90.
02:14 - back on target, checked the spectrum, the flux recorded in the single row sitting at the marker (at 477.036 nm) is 28.1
